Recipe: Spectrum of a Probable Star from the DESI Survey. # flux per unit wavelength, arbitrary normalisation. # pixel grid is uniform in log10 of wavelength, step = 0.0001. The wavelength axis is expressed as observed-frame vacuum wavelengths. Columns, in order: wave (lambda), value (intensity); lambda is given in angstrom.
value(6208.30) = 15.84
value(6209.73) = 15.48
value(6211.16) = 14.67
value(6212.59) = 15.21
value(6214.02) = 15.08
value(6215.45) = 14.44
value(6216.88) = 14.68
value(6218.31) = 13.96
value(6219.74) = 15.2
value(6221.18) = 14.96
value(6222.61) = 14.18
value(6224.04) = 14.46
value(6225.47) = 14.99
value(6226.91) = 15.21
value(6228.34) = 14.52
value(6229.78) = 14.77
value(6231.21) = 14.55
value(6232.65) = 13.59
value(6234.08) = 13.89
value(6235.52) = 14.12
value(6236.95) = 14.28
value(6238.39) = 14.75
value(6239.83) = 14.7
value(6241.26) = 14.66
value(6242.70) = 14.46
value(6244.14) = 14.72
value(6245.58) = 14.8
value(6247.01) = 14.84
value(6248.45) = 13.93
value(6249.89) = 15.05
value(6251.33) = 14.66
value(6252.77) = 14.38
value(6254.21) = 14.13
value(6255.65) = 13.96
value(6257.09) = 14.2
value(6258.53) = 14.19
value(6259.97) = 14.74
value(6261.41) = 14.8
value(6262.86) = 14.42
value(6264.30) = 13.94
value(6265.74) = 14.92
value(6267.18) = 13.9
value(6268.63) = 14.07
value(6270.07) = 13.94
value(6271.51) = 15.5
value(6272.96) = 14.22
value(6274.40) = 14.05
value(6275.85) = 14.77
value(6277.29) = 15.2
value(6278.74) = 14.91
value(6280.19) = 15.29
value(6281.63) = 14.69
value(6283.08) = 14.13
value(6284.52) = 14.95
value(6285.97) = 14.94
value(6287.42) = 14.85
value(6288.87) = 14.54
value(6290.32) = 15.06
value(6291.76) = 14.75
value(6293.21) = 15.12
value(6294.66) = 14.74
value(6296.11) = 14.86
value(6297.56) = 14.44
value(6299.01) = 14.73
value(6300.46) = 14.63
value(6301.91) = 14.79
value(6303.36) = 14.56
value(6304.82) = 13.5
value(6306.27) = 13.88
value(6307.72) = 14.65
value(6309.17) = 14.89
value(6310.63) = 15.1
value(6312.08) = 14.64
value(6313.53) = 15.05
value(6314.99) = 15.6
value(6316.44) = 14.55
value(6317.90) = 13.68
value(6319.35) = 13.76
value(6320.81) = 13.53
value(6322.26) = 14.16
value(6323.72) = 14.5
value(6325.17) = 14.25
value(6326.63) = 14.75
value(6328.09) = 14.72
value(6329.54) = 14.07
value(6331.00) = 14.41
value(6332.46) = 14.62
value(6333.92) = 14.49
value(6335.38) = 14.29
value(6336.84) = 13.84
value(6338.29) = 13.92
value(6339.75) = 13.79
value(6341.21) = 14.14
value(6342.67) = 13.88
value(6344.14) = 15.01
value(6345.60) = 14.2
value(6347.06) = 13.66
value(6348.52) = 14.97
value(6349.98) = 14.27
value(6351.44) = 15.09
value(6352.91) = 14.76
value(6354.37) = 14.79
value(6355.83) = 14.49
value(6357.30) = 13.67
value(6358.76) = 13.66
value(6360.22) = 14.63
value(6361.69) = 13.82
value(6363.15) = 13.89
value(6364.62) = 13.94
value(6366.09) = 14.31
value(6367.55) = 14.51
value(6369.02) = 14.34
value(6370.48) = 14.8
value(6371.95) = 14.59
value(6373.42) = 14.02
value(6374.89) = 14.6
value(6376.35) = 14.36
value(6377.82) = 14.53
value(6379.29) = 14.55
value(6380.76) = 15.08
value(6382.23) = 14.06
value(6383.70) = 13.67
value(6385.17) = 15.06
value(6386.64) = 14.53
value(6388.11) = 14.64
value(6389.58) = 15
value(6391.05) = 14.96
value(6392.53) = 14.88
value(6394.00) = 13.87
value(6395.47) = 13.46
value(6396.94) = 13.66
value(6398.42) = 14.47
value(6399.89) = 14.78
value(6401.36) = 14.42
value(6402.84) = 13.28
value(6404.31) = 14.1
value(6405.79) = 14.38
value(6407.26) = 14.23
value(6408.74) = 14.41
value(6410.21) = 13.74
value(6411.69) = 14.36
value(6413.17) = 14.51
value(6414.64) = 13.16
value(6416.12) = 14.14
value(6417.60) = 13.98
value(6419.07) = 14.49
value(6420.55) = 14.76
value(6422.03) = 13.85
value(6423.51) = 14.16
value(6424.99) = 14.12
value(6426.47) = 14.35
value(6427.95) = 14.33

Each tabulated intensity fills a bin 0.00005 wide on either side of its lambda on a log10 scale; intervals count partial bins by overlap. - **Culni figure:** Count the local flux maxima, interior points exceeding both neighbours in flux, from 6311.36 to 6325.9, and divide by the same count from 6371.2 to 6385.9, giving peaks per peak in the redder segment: 1.5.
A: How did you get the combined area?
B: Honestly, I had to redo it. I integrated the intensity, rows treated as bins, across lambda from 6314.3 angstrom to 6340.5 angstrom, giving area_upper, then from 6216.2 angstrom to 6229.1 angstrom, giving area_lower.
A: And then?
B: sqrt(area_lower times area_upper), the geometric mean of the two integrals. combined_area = 266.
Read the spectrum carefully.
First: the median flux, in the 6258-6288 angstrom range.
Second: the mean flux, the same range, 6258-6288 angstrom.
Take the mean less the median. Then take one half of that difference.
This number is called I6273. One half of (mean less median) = -0.074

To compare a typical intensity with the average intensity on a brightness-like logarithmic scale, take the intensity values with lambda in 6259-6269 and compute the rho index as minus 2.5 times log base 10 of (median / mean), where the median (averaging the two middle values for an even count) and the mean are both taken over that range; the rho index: -0.002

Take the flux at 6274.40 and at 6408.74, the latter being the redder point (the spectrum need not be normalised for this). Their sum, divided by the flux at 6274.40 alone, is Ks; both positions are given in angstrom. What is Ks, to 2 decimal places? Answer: 2.03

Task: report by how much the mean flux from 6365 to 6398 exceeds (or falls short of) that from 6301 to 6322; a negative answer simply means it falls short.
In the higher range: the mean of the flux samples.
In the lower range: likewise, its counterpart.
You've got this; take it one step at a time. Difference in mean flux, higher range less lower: -0.01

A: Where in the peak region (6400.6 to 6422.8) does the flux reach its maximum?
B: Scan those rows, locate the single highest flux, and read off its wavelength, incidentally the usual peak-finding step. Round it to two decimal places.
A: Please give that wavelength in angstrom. 6420.55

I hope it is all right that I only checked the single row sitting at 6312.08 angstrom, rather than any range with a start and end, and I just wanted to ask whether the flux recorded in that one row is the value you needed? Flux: 14.64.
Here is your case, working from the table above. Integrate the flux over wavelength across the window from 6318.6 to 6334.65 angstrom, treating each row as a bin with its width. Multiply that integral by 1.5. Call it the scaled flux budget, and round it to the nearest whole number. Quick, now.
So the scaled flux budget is 344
